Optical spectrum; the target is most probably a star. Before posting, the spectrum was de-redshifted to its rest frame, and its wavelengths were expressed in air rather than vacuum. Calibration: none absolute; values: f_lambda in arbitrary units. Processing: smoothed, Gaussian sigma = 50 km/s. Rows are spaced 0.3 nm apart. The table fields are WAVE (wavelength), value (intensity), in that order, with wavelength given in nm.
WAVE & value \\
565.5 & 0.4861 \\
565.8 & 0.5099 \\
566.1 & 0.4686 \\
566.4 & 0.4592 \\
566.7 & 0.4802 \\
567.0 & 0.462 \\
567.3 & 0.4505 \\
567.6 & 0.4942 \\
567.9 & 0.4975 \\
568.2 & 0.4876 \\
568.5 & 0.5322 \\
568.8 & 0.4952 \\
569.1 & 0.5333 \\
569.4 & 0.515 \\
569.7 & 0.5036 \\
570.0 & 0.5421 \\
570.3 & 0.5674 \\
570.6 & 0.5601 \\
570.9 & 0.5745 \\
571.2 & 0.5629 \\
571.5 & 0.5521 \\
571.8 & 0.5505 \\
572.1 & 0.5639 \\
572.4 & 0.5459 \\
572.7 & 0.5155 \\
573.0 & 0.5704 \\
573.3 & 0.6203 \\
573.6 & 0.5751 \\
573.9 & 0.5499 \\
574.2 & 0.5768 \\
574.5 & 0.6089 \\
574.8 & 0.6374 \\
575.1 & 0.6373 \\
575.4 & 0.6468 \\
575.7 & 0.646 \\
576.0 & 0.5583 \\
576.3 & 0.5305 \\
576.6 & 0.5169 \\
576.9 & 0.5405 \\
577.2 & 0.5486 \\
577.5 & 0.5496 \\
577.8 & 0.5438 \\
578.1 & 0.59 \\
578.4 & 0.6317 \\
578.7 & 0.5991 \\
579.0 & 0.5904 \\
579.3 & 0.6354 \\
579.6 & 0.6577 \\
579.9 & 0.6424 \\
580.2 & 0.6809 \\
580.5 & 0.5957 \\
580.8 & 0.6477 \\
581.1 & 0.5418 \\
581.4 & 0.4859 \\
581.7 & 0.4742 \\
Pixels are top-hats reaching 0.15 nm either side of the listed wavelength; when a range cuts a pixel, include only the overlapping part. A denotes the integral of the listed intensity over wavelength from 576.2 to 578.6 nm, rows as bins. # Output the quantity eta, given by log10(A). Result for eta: 0.127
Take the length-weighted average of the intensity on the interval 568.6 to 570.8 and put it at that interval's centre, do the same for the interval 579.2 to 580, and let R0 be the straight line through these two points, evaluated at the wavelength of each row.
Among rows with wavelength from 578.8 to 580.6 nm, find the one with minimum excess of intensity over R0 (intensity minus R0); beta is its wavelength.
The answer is 580.5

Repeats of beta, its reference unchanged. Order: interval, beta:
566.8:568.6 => 567.3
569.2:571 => 569.7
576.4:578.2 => 576.6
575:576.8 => 576.6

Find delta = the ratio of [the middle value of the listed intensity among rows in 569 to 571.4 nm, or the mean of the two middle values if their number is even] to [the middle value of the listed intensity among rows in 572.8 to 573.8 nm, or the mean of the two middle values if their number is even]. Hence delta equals 0.96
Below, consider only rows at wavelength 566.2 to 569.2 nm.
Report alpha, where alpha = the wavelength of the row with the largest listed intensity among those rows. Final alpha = 569.1 nm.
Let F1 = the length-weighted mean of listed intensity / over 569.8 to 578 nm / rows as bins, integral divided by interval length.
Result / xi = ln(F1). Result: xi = -0.56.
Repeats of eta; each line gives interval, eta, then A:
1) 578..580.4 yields 0.179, 1.51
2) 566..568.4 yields 0.058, 1.14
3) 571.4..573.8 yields 0.130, 1.35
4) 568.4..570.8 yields 0.106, 1.28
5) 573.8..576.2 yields 0.164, 1.46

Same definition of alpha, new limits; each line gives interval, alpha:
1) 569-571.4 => 570.9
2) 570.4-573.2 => 570.9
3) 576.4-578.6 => 578.4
